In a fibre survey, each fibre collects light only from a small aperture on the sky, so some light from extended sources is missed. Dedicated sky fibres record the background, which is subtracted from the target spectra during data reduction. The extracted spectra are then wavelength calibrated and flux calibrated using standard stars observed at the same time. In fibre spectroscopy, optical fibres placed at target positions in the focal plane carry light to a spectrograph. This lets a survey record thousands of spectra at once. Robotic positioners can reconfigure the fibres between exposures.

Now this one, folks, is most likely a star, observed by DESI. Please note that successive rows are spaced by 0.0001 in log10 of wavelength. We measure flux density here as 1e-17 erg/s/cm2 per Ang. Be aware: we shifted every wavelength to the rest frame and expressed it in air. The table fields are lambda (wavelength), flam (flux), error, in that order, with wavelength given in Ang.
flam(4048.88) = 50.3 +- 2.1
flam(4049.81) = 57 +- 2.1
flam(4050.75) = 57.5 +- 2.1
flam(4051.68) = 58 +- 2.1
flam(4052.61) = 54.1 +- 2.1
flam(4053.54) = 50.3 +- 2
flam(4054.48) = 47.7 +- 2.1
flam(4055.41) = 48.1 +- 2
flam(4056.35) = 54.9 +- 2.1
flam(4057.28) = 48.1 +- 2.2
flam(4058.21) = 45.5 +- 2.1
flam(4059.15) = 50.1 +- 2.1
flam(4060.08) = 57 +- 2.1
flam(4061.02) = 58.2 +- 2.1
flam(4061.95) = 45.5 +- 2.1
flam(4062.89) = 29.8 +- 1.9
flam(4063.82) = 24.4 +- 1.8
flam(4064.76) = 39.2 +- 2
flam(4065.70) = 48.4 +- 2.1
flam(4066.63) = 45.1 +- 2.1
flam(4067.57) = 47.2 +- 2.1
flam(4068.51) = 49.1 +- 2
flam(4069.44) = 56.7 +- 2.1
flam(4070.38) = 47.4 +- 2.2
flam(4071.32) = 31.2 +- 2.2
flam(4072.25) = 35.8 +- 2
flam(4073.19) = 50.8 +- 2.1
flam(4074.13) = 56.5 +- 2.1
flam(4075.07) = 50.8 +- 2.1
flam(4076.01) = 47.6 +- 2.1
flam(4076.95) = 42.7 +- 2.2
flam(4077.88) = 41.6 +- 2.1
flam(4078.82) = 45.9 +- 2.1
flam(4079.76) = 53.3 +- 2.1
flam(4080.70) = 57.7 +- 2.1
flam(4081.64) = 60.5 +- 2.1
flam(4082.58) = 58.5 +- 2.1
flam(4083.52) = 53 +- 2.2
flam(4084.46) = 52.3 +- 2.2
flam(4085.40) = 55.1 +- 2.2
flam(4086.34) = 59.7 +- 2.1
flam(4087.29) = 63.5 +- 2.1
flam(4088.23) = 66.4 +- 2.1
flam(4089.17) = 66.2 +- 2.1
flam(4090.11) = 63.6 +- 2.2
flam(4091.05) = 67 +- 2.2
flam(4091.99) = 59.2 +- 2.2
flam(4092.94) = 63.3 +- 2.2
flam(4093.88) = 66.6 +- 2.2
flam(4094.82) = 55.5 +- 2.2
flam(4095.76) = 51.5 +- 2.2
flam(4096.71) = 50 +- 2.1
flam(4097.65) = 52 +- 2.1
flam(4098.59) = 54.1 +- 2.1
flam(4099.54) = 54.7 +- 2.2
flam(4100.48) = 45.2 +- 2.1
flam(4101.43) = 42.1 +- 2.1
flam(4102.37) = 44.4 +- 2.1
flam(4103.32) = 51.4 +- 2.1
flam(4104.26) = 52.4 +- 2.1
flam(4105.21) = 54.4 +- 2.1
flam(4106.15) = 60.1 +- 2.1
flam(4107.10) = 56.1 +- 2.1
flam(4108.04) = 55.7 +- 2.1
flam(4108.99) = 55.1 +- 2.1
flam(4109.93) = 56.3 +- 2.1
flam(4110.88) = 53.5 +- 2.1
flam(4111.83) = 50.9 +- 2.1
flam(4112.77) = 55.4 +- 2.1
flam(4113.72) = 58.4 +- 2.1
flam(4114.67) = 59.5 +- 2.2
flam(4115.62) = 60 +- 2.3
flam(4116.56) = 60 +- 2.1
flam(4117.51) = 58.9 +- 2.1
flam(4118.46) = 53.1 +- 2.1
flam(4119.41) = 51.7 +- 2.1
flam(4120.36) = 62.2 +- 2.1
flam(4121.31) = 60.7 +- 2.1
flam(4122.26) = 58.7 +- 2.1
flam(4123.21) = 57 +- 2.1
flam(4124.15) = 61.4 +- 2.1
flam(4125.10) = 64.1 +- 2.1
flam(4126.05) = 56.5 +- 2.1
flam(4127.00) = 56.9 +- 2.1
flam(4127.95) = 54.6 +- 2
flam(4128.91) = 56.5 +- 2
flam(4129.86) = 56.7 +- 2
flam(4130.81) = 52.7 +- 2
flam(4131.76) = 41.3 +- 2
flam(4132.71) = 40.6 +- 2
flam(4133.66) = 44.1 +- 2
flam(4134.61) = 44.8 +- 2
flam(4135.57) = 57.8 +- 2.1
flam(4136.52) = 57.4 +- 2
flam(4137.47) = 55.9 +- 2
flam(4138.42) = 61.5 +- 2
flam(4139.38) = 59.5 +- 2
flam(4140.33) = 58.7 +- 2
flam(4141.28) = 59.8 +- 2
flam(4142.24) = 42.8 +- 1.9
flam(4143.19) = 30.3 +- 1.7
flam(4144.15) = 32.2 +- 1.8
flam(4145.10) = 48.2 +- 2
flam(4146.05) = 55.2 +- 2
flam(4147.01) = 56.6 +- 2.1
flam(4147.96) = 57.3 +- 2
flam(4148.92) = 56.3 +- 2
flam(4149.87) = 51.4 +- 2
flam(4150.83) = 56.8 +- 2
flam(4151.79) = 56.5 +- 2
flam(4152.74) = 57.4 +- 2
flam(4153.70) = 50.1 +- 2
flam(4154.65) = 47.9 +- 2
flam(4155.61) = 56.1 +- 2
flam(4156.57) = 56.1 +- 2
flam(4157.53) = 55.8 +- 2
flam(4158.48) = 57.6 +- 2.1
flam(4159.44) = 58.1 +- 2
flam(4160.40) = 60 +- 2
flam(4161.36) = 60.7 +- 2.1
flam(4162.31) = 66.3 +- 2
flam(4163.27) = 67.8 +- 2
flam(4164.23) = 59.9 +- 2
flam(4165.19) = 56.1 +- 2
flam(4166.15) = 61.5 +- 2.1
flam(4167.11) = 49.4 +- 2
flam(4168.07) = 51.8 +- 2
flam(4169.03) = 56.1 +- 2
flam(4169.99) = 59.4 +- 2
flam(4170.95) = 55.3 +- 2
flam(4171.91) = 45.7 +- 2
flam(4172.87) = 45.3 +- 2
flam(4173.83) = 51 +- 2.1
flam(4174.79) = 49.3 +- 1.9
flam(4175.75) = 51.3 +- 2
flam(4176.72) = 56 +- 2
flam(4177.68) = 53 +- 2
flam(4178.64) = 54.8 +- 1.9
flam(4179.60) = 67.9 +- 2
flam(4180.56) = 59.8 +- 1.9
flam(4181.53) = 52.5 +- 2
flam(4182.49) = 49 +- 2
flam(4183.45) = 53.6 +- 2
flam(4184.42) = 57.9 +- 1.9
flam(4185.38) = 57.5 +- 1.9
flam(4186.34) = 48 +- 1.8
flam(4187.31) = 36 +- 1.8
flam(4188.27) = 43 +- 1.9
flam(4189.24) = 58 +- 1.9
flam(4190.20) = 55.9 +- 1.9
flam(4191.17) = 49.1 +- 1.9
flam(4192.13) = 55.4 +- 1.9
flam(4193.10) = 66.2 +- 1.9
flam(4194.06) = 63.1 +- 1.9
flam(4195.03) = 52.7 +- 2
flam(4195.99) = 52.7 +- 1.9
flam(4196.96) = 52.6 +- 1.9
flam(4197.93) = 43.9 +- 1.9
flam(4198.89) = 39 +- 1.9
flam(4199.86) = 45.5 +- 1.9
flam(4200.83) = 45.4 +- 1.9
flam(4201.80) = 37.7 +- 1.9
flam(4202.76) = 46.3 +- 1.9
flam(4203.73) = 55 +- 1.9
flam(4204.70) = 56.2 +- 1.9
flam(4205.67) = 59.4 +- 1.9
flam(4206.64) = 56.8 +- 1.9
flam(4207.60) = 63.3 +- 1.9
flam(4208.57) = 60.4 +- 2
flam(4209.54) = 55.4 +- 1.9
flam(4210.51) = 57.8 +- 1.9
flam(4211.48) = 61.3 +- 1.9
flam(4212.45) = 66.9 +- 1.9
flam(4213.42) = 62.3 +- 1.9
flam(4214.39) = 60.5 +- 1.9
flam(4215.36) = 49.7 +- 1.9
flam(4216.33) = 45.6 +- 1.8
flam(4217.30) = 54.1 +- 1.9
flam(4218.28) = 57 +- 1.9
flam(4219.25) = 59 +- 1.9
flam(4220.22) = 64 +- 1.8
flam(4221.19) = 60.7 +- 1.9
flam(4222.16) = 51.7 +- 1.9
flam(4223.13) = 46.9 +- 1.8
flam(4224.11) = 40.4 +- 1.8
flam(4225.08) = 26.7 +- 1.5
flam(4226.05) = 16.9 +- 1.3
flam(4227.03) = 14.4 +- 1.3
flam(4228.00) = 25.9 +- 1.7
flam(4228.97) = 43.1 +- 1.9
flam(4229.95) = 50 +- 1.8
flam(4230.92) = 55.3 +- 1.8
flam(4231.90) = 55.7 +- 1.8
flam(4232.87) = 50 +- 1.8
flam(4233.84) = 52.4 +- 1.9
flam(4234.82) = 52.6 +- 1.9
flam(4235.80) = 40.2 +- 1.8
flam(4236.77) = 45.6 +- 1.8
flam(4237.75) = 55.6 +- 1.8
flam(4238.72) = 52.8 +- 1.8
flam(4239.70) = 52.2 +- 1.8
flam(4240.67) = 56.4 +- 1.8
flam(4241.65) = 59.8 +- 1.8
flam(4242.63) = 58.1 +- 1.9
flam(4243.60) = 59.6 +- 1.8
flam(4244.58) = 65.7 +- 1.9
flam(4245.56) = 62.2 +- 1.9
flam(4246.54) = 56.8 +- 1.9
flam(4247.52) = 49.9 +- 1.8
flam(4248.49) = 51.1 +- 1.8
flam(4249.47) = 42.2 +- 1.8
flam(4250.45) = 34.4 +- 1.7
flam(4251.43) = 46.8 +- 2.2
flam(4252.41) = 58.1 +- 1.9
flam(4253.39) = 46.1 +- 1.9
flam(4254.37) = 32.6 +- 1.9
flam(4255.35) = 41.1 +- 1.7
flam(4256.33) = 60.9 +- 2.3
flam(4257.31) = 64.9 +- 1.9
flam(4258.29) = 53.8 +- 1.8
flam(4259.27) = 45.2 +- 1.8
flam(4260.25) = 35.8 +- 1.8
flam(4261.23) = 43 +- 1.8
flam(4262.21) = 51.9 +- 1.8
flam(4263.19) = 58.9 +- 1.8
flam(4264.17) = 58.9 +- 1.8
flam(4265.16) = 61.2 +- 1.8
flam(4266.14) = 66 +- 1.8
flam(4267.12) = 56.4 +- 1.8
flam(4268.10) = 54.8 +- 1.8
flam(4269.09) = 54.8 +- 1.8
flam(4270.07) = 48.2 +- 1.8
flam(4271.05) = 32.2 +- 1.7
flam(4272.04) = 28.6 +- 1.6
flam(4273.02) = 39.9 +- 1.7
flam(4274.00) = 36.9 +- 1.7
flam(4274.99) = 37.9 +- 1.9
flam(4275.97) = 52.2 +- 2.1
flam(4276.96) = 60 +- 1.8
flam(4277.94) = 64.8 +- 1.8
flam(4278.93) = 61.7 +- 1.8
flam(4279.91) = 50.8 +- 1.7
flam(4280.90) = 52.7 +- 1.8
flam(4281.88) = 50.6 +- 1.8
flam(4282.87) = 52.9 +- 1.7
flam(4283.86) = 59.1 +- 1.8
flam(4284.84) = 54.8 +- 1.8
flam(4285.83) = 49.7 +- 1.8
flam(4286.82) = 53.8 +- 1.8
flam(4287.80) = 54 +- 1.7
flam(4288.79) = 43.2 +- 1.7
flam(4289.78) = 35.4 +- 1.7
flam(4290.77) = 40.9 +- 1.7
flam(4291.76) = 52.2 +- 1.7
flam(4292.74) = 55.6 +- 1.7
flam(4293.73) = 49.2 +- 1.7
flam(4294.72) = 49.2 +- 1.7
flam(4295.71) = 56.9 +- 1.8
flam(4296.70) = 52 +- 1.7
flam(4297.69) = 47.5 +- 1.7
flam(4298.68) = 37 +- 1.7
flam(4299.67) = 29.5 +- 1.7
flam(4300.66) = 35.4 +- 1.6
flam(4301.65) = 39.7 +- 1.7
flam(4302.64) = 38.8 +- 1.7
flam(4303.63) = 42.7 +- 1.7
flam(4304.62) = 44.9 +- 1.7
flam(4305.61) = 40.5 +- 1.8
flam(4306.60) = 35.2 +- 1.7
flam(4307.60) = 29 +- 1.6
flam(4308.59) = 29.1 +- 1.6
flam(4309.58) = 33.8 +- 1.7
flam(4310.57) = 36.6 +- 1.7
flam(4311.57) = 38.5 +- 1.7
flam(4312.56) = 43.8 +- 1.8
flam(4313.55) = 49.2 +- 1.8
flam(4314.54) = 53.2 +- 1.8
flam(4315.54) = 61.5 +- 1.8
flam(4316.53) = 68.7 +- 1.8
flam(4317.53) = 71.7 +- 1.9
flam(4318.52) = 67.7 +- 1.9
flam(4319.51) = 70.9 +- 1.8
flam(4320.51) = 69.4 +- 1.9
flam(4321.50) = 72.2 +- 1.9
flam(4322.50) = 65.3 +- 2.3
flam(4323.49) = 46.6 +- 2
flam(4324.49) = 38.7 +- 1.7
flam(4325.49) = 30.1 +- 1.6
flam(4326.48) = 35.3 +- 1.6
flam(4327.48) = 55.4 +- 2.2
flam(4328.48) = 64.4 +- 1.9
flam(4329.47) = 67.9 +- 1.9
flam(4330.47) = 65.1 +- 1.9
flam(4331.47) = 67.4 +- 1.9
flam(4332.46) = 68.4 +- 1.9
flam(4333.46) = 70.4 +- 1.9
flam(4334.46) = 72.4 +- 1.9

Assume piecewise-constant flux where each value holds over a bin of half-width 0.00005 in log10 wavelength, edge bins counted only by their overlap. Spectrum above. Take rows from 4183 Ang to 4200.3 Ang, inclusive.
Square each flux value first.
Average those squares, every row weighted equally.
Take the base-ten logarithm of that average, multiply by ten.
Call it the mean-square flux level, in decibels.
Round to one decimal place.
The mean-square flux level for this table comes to 34.4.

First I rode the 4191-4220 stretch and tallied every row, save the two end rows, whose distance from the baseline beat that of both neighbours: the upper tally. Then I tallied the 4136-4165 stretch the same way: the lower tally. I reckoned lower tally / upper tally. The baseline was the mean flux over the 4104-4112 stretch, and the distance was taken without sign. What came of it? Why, 0.86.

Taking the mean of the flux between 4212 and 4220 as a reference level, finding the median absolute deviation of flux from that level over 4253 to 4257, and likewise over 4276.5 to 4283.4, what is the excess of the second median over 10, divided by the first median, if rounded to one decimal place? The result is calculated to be -0.4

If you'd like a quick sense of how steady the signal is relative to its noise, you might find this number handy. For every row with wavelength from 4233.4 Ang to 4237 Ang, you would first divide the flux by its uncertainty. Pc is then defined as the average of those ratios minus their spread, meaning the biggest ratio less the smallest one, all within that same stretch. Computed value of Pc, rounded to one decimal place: 20.4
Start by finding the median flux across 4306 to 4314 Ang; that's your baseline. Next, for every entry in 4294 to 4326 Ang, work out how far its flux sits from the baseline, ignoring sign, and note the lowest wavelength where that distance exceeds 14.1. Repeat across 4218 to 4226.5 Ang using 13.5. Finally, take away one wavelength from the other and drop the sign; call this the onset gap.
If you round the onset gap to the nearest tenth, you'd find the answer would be 77.4 Ang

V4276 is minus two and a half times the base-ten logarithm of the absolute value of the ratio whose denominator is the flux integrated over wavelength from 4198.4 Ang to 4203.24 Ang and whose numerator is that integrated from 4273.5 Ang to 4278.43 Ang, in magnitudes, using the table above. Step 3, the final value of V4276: -0.20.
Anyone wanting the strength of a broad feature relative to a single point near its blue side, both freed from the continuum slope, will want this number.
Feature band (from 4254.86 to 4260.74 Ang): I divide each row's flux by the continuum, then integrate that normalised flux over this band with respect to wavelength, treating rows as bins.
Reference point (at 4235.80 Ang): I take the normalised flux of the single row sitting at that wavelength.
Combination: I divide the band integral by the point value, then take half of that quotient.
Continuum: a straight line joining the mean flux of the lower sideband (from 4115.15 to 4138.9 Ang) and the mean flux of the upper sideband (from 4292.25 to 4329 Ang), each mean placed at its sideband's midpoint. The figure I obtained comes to 3.7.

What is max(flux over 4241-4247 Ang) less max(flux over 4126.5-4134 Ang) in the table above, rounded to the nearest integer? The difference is 9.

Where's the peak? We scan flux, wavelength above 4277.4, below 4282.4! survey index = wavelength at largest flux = 4277.94 Ang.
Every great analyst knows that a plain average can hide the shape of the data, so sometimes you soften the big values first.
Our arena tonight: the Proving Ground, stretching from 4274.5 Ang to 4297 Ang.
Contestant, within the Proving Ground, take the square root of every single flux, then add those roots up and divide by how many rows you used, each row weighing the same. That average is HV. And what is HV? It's 7.17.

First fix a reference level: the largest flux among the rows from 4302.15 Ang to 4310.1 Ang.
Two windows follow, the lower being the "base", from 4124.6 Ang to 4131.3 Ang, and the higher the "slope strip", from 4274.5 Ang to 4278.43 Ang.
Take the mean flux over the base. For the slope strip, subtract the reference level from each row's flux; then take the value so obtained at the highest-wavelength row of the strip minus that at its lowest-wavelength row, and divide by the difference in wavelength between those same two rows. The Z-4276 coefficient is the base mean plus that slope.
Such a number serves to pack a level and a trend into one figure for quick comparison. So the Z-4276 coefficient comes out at 66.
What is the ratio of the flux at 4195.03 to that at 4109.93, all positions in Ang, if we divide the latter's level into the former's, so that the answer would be 0.94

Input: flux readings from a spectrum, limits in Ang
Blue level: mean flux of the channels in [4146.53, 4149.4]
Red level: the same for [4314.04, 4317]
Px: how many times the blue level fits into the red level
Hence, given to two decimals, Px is 1.08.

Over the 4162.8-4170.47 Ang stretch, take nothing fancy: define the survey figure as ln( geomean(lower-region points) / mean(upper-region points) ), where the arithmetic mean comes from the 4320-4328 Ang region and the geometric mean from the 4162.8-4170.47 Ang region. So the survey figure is 0.11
